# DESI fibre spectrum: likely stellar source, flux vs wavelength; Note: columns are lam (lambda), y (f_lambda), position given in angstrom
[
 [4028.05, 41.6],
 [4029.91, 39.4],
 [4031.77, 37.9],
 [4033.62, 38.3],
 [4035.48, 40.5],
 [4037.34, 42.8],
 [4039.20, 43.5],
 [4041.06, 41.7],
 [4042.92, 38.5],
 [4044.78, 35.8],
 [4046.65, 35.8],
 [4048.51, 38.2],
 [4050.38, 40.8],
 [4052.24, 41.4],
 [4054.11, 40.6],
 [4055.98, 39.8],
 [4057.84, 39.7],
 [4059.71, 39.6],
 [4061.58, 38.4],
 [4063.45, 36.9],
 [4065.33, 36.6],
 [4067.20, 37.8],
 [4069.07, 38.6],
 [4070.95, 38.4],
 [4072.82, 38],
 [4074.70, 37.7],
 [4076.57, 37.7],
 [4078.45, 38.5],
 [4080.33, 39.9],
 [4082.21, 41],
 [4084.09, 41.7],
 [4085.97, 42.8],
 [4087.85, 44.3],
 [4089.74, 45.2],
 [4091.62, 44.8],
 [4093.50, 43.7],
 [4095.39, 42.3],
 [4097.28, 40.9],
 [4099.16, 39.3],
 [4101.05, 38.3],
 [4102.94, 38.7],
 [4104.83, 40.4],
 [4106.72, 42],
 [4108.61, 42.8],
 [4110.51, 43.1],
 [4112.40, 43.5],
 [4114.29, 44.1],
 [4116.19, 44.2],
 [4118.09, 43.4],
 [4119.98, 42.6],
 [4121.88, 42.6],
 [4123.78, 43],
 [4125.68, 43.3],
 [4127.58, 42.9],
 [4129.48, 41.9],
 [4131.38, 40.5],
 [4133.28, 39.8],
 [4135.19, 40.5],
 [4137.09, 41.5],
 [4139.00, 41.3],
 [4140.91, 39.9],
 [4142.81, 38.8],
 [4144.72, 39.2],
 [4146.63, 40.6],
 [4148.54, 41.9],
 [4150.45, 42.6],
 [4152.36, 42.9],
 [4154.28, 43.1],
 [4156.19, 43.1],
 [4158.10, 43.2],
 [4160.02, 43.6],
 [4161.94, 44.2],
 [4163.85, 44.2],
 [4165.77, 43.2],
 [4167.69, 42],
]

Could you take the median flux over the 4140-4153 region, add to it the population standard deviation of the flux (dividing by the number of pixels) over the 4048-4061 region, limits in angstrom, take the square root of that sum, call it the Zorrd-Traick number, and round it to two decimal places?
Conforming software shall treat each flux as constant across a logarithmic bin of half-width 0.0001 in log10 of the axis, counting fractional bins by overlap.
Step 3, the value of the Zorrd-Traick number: 6.45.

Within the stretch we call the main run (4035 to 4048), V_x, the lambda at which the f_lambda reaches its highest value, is 4039.20 angstrom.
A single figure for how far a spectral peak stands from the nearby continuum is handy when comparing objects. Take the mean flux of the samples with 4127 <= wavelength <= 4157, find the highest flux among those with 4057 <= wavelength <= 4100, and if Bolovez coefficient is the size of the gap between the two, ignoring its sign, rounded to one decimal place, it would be 3.9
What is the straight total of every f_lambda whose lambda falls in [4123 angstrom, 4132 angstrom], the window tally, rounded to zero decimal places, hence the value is 212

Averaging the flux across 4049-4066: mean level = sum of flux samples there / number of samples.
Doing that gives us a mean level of 39.3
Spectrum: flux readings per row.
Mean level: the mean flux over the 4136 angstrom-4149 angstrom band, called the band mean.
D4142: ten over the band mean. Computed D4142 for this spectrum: 0.247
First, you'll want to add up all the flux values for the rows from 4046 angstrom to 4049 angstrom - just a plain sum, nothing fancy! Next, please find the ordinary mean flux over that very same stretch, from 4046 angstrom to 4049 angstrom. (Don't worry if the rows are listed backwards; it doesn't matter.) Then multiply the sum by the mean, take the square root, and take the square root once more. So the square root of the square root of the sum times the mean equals 7.23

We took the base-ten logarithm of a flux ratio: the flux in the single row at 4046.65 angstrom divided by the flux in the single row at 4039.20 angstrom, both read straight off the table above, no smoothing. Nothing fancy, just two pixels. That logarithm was -0.08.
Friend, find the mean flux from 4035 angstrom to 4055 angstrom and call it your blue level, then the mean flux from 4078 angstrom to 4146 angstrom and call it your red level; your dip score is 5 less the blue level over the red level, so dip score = 4.043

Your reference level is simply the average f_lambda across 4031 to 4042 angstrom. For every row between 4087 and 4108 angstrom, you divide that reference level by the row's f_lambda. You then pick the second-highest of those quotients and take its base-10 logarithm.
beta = 0.023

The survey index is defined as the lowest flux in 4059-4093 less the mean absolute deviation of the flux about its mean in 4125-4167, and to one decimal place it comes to 35.2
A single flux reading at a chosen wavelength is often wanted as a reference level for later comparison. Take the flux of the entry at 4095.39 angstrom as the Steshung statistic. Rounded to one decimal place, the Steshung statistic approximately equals 42.3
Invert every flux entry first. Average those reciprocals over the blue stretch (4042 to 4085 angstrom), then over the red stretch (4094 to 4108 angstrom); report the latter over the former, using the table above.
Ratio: 0.96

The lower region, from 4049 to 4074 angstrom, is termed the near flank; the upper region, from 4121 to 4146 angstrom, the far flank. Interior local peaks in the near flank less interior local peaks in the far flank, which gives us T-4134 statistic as 0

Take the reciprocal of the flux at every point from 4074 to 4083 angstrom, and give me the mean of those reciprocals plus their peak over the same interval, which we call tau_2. 0.0522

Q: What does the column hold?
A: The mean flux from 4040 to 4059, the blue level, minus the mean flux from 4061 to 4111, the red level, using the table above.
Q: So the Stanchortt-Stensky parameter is -1.1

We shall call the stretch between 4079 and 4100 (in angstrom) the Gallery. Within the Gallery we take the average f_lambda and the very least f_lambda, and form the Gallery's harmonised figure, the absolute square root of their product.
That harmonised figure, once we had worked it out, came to 40.8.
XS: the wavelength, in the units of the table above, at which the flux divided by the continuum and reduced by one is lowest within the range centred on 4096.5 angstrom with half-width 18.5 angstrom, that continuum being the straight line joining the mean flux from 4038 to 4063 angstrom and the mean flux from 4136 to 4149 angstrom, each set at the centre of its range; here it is 4101.05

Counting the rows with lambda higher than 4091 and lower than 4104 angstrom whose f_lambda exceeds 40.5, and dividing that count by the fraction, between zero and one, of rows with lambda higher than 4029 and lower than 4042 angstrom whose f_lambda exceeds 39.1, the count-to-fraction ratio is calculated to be 5.6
